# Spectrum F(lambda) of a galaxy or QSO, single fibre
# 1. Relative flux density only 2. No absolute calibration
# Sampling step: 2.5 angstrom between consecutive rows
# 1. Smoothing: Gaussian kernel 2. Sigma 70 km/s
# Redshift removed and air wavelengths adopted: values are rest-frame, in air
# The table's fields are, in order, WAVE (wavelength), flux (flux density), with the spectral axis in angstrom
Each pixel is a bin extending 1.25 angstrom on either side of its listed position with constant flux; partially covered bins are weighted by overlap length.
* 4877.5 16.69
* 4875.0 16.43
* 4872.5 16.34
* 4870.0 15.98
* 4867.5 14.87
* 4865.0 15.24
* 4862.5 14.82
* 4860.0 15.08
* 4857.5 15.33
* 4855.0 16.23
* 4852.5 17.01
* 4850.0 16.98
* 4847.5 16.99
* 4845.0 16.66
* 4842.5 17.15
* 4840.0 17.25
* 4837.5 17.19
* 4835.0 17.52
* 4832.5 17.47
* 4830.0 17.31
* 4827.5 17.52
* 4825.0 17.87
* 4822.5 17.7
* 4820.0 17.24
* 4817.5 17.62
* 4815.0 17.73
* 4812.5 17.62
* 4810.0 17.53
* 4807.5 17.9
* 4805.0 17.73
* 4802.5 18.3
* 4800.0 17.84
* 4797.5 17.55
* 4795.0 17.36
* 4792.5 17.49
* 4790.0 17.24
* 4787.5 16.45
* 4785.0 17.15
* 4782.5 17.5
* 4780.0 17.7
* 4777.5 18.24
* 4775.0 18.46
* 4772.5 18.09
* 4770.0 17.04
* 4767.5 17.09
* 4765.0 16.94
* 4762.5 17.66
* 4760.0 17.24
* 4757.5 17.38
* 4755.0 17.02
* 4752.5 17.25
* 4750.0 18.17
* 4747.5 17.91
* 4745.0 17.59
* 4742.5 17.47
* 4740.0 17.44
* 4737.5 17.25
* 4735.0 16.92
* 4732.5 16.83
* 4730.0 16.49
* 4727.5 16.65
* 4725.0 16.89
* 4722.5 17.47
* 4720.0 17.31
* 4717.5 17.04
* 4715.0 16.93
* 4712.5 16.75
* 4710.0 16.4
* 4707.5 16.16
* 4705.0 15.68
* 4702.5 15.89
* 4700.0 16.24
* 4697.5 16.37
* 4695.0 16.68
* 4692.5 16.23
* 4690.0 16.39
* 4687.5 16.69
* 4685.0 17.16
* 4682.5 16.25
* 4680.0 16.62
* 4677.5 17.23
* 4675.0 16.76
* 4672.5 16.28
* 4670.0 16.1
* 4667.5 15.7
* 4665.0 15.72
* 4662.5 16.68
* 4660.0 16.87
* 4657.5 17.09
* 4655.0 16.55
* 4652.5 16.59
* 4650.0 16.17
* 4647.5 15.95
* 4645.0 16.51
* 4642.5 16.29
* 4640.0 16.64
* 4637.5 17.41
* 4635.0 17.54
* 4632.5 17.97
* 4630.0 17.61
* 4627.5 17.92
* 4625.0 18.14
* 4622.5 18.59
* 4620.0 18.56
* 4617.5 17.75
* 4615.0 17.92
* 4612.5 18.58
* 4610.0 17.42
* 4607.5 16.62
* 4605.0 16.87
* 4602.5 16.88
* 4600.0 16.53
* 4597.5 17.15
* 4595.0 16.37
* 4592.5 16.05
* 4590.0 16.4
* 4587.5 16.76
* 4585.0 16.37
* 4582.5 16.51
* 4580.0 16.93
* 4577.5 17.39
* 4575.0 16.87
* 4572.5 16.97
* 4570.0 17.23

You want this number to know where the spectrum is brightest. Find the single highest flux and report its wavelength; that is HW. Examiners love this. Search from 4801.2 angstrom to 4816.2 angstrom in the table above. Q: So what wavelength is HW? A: 4802.5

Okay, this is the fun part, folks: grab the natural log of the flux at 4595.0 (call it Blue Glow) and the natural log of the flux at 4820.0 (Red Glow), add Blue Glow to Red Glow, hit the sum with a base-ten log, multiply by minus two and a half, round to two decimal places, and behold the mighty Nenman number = -1.88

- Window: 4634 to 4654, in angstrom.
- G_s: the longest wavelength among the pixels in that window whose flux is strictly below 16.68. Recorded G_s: 4652.5 angstrom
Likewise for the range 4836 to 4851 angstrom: 4845.0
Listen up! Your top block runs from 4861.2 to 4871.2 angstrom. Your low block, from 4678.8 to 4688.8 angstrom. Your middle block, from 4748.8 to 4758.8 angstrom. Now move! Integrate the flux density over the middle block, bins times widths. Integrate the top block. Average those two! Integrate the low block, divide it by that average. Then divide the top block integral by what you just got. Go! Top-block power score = 149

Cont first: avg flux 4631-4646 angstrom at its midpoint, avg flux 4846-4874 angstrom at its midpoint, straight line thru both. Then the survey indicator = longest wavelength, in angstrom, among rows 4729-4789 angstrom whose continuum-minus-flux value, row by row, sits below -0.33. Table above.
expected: 4785.0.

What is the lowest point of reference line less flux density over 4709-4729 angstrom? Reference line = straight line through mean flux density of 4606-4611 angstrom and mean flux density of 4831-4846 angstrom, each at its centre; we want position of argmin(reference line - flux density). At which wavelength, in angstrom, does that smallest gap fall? 4722.5 angstrom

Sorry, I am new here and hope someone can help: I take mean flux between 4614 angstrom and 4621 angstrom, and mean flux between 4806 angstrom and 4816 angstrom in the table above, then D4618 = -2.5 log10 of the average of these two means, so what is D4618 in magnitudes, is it -3.13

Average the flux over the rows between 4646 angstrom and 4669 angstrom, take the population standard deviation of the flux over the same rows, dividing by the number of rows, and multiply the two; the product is 7.8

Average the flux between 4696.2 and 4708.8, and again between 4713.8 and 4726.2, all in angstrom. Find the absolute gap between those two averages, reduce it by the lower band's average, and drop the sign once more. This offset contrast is 15.0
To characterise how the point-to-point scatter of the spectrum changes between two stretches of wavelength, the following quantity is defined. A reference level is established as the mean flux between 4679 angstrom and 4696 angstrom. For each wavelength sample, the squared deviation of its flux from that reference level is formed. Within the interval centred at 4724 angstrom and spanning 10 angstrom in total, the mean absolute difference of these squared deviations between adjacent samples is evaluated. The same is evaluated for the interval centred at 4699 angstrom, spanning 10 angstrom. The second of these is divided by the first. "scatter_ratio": 0.4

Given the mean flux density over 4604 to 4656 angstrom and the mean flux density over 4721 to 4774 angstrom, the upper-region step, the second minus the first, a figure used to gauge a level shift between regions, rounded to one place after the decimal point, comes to 0.0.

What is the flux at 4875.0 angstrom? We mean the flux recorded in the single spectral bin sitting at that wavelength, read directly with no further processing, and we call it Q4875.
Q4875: 16.43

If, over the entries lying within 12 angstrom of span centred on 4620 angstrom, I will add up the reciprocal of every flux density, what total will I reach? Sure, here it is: 0.275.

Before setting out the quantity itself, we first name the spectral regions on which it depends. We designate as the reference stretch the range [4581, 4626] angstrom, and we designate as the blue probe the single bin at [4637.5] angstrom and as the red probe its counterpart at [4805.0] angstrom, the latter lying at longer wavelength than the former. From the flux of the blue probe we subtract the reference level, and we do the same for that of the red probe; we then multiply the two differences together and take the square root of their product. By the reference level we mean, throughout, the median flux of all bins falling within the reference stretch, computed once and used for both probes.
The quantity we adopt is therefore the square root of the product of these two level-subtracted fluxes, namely 0.7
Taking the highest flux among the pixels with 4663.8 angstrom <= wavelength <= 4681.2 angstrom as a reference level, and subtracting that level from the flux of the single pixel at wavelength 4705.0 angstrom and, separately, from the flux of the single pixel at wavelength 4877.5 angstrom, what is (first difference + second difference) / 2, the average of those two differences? -1.0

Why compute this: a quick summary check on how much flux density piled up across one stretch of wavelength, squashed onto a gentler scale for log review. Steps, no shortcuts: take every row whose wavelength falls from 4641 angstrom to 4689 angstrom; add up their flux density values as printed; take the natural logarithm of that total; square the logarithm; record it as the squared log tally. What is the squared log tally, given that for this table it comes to 33.0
